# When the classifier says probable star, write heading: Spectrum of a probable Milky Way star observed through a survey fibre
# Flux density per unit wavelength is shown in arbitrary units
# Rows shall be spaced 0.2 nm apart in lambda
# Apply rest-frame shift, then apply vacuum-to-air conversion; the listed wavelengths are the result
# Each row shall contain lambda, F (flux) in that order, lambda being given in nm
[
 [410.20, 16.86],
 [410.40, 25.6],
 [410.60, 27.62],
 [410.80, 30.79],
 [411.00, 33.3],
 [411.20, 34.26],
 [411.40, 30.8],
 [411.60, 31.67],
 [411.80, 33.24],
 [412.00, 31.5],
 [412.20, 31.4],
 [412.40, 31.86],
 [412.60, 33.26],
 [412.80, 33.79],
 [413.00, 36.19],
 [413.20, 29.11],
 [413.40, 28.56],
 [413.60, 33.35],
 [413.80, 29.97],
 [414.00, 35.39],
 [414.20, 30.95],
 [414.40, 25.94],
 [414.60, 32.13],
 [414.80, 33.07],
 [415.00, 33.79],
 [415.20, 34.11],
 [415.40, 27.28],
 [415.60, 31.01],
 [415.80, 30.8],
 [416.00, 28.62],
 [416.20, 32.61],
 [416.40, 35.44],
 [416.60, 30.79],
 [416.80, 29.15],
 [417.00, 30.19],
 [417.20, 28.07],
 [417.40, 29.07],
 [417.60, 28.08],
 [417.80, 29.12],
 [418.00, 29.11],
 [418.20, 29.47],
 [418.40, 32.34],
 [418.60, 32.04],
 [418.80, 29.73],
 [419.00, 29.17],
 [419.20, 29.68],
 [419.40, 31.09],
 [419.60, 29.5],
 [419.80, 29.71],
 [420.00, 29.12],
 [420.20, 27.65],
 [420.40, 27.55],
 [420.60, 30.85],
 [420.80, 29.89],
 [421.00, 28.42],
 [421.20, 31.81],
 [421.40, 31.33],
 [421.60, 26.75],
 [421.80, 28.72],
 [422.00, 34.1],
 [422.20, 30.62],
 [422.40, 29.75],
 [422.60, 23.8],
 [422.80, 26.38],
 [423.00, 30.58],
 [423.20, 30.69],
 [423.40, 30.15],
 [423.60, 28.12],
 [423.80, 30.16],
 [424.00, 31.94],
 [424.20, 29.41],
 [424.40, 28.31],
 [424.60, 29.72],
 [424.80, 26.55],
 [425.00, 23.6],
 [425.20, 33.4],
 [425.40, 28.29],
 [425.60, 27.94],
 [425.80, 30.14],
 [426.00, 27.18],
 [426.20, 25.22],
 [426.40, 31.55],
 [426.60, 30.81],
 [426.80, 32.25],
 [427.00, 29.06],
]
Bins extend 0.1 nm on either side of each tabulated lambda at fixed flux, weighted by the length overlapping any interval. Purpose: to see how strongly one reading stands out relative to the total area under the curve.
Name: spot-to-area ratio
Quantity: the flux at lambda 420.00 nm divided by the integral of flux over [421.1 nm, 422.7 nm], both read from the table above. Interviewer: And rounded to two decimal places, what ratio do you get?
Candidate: 0.61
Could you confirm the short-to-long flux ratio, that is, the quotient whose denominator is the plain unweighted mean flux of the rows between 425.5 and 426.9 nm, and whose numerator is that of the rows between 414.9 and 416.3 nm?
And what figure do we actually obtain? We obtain 1.06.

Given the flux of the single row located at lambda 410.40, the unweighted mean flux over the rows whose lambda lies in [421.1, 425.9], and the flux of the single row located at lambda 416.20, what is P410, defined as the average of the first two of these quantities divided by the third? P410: 0.84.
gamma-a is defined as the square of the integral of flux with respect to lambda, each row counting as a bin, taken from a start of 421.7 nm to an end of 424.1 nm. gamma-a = 5041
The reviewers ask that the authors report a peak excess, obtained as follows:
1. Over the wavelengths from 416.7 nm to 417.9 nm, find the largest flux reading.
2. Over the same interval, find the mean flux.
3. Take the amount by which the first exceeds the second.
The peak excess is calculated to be 1.2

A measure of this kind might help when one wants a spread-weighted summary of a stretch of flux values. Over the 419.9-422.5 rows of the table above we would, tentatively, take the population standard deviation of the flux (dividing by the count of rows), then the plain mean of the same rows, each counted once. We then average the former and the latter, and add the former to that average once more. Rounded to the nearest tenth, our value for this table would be 17.8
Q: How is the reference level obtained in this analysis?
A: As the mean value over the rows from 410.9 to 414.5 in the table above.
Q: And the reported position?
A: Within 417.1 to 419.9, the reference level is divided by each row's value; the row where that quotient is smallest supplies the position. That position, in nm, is 418.40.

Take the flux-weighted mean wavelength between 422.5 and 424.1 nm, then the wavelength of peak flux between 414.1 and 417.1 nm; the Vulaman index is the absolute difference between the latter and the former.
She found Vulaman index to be 6.93 nm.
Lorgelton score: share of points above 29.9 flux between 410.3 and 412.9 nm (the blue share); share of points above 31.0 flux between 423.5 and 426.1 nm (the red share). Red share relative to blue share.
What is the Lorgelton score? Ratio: 0.18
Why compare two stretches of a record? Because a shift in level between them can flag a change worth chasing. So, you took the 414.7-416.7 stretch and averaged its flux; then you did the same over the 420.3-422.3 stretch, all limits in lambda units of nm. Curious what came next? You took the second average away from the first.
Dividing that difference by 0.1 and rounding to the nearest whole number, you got 17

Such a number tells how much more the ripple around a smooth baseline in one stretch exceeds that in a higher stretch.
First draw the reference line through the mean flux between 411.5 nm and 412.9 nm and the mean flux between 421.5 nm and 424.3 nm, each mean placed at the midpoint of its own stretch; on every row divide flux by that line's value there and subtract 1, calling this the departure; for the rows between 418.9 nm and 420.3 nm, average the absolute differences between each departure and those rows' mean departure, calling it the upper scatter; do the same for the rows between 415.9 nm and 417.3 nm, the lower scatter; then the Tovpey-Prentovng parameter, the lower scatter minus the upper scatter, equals 0.0396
